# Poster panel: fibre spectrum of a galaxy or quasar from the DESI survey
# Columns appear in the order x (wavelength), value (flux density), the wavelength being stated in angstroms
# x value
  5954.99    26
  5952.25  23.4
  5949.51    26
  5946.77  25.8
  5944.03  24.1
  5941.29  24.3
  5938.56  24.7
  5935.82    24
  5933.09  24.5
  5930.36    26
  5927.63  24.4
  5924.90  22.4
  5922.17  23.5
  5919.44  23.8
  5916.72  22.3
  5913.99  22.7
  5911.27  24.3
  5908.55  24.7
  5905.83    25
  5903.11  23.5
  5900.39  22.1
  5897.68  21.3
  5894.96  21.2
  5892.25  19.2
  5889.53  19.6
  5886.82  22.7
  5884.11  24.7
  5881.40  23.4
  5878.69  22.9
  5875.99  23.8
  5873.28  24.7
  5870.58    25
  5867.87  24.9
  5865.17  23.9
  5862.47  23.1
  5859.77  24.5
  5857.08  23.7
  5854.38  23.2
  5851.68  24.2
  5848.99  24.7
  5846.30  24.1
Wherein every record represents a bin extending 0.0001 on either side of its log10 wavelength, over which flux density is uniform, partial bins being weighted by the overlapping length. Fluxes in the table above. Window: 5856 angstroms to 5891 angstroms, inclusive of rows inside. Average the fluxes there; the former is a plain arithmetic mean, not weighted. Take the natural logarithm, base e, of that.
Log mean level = 3.16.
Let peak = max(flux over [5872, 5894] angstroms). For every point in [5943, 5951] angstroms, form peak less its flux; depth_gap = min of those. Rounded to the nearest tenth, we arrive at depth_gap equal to -1.3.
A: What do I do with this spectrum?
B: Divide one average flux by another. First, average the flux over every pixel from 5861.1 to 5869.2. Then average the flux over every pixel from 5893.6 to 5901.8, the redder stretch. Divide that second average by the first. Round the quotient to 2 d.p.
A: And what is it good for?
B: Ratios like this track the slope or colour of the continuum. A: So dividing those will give 0.90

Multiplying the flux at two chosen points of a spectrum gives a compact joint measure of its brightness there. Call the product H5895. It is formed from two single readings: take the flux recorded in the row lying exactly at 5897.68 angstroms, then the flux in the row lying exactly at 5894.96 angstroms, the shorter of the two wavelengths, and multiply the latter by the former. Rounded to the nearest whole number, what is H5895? 452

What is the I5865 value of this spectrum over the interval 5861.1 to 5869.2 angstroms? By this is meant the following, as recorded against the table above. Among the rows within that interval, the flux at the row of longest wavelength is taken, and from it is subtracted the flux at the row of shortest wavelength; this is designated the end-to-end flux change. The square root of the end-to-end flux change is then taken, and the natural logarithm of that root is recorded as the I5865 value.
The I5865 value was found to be 0.29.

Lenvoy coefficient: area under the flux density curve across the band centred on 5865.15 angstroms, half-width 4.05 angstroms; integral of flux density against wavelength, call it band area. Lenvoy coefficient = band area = 194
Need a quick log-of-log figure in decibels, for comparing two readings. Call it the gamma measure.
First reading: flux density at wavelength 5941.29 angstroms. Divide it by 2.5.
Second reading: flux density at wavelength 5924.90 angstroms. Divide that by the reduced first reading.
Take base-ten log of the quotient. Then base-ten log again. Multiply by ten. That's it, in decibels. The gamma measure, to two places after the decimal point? -4.41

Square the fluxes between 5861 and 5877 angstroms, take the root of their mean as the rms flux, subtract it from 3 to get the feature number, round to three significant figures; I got -21.2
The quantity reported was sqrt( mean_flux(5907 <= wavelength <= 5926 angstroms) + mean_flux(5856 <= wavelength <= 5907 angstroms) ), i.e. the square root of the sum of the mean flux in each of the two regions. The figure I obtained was 6.82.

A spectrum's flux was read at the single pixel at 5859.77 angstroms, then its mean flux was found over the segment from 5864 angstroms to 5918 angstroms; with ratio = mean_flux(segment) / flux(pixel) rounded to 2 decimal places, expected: 0.94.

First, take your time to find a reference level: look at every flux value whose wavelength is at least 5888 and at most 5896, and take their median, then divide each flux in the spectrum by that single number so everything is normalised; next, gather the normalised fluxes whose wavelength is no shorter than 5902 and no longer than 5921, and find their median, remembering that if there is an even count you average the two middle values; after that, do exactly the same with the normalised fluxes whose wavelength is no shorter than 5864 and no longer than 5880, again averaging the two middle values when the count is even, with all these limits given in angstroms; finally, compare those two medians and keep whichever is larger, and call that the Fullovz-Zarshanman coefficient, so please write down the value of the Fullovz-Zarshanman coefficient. 1.24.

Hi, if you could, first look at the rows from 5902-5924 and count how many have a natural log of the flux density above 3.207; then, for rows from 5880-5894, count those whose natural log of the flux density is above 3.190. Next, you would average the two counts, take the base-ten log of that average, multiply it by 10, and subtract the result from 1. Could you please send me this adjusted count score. 1.0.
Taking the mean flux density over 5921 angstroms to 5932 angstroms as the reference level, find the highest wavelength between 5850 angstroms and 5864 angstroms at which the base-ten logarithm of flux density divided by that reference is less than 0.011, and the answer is 5862.47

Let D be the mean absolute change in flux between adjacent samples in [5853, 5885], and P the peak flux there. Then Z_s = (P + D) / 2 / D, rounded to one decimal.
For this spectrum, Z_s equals 16.7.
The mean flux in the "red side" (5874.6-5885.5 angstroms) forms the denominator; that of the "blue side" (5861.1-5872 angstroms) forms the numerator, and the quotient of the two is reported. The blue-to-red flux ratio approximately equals 1.02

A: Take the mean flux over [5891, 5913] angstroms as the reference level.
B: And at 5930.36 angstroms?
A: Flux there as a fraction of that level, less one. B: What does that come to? 0.15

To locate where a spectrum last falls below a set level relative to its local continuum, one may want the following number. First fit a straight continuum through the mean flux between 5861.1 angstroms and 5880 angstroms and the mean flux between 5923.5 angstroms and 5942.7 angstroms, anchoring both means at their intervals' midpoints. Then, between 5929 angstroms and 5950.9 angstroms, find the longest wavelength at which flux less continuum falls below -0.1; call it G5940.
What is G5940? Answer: 5944.03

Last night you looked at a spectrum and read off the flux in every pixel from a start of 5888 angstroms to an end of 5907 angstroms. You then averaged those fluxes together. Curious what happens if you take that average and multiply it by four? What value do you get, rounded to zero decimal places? 87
